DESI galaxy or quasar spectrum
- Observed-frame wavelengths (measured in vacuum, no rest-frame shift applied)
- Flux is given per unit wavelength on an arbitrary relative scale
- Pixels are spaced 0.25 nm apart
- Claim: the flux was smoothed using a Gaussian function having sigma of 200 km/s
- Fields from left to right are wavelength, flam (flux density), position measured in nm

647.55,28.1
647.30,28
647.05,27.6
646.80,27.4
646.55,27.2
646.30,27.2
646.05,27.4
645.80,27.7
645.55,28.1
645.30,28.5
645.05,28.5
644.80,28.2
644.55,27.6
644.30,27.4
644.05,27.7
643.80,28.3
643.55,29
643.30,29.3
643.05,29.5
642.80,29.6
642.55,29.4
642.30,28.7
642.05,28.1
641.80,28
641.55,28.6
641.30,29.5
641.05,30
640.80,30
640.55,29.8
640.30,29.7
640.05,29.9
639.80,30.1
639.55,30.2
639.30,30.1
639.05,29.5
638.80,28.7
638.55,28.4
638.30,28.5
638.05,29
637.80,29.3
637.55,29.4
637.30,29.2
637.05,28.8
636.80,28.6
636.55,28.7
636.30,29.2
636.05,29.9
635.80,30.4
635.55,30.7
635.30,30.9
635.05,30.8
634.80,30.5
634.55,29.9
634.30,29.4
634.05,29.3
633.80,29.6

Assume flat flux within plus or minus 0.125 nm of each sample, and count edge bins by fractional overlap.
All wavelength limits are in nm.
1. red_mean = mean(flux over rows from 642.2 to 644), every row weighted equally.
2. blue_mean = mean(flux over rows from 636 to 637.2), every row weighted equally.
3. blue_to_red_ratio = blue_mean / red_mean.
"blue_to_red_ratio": 1.00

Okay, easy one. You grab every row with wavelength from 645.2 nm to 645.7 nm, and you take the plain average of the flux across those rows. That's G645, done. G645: 28.3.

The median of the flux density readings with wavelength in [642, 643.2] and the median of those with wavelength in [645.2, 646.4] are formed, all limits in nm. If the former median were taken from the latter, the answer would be -1.7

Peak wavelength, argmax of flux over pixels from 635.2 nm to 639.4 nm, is 635.30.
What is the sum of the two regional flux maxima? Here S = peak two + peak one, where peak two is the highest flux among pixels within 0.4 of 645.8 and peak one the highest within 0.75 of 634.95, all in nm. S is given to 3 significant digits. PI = 59.0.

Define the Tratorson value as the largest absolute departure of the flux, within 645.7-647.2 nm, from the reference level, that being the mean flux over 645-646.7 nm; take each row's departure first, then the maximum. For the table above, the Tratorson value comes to 0.6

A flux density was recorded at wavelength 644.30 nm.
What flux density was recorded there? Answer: 27.4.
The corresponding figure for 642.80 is 29.6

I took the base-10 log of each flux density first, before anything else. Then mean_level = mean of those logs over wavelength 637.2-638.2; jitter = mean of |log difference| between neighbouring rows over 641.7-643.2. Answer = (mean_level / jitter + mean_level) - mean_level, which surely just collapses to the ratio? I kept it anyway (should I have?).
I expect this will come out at 286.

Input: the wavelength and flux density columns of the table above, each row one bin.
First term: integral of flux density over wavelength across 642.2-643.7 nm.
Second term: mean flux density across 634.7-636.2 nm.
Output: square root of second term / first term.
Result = 0.83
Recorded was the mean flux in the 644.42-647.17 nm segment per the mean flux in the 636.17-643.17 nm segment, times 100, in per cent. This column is 95.0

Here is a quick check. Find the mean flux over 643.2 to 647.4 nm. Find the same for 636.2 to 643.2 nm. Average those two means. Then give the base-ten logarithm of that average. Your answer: 1.46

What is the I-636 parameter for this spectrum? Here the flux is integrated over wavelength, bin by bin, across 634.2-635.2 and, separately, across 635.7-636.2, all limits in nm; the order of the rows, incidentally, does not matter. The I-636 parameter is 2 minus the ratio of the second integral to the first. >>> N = 1.50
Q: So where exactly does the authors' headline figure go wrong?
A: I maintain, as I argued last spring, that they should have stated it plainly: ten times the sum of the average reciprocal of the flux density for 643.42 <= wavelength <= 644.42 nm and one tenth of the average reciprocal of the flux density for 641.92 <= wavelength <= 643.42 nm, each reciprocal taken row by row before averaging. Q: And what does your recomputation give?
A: 0.390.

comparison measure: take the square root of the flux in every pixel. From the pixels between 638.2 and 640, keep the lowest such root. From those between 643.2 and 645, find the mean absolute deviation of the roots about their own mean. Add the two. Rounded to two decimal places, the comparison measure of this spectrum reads 5.38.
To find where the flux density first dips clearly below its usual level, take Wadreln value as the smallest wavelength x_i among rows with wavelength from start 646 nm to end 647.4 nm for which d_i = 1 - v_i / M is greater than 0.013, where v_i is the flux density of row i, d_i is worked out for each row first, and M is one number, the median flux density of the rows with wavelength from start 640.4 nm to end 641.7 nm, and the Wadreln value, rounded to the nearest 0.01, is 646.05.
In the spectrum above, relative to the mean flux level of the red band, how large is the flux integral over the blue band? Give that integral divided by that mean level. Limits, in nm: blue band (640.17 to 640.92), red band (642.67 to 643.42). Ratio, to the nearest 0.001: 0.759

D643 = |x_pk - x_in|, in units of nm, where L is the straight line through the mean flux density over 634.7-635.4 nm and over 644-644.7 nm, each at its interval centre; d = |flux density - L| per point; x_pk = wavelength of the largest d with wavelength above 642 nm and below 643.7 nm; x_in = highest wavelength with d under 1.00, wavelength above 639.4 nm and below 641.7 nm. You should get 1.25 nm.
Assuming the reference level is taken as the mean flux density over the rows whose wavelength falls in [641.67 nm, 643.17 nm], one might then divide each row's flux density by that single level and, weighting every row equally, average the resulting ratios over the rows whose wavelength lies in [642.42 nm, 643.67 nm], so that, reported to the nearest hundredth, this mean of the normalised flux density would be 1.02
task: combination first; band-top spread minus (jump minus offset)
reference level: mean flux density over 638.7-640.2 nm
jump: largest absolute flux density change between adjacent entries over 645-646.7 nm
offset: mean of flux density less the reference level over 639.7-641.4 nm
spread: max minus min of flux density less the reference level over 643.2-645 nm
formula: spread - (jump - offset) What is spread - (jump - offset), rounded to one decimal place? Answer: 1.6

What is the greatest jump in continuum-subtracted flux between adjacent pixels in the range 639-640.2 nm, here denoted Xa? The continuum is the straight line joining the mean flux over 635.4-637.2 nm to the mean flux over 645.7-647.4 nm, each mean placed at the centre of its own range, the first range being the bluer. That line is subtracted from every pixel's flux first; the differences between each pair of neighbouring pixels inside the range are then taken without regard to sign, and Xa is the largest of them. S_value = 0.65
